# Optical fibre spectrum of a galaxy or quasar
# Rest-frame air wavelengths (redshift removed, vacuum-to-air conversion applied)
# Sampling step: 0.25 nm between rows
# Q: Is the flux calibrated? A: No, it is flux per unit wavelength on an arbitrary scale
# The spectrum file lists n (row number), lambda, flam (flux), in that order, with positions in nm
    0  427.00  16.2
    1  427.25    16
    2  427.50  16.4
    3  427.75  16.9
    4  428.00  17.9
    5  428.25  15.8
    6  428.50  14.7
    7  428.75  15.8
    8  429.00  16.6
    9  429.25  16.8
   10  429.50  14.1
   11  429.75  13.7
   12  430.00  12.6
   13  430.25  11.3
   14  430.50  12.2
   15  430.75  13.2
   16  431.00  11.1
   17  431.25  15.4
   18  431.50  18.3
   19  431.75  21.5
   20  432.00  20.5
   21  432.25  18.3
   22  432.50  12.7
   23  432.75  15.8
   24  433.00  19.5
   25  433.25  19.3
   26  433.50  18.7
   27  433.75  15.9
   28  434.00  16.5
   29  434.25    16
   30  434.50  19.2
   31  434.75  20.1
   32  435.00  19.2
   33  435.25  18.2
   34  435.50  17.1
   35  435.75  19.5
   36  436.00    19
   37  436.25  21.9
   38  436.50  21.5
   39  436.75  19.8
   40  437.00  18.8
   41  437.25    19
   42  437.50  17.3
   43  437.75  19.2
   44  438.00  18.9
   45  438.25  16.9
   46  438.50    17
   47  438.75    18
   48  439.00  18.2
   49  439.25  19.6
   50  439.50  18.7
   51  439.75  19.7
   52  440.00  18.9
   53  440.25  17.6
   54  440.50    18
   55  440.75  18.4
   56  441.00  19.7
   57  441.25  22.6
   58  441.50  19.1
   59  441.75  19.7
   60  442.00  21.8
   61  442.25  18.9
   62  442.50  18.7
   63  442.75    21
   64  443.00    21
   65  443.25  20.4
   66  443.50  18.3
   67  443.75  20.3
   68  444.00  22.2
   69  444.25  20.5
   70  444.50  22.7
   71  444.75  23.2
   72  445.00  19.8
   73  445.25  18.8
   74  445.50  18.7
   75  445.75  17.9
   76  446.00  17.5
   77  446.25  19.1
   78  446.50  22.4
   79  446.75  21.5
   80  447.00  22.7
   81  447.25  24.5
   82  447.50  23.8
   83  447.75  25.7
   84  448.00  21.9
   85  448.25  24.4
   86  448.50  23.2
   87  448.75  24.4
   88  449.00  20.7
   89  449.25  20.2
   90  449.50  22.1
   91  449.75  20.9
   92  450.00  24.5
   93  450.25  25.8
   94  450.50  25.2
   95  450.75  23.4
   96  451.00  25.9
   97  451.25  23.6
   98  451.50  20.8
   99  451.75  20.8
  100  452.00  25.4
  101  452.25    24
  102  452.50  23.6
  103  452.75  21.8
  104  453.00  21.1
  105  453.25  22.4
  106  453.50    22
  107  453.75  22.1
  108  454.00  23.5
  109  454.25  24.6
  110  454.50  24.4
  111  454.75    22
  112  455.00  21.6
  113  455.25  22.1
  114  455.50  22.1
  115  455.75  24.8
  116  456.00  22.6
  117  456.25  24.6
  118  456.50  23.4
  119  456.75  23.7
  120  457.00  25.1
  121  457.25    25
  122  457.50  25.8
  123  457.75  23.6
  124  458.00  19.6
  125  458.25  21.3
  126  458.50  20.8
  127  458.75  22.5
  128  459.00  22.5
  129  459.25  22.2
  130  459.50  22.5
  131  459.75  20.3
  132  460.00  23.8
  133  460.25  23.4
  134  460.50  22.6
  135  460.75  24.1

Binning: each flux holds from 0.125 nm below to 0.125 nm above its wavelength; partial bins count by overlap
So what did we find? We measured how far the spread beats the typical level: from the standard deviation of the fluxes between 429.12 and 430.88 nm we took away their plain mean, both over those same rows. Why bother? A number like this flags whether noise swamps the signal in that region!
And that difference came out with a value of -12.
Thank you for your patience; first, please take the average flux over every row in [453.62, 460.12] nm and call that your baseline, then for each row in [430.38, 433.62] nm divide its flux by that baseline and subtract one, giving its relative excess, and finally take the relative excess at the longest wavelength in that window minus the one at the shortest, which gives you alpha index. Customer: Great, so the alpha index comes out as 0.3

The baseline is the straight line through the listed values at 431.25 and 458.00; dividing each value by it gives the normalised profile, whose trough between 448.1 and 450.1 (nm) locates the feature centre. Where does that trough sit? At 449.25 nm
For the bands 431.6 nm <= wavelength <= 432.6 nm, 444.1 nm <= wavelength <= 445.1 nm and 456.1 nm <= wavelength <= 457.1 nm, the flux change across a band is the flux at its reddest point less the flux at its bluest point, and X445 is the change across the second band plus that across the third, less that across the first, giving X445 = 9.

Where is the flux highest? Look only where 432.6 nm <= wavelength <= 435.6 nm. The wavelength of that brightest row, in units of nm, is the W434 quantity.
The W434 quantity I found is 434.75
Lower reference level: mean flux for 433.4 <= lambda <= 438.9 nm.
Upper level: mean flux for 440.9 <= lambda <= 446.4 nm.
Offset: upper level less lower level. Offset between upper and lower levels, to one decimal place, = 1.6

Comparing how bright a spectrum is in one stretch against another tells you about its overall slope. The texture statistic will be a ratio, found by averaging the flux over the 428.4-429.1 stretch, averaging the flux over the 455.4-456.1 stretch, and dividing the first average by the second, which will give 0.68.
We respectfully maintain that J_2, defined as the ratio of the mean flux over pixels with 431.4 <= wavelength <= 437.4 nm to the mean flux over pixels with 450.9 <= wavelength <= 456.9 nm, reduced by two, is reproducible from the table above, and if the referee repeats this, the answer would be -1.19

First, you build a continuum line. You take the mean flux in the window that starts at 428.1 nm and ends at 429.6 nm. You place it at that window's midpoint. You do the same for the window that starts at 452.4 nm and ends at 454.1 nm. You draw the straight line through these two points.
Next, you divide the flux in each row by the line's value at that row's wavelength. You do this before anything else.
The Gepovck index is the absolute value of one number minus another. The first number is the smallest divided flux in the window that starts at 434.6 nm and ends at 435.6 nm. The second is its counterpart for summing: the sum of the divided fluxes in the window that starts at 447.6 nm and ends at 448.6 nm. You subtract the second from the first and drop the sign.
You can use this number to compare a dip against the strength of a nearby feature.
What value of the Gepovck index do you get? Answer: 3.57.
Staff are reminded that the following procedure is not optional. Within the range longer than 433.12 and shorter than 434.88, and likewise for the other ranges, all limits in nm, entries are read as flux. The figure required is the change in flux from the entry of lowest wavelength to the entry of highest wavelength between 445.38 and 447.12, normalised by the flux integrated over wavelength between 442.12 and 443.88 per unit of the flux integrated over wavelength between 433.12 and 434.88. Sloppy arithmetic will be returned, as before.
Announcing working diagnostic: 4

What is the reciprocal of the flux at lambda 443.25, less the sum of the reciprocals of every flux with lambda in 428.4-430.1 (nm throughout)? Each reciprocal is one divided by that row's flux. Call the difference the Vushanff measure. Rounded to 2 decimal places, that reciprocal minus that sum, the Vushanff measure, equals -0.43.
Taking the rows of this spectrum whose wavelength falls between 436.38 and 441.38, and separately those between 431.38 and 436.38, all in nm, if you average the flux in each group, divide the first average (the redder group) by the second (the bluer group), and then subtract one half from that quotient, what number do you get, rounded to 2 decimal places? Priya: 0.53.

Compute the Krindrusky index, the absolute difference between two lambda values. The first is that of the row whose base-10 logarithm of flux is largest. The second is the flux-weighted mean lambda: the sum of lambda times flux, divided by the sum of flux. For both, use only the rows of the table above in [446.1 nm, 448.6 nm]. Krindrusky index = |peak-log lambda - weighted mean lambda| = 0.34 nm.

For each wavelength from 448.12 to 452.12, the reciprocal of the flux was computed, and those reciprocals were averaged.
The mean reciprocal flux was 0.043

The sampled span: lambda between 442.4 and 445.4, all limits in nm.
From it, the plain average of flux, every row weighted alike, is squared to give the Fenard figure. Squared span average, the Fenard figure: 423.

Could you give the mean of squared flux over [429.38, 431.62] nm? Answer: 188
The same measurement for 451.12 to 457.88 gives 540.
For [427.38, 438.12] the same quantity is 301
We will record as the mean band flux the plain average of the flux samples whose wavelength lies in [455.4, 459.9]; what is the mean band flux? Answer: 22.9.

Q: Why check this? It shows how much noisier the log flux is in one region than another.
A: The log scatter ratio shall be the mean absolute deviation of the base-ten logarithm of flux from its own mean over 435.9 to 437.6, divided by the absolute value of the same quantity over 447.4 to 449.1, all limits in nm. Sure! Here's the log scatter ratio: 1.1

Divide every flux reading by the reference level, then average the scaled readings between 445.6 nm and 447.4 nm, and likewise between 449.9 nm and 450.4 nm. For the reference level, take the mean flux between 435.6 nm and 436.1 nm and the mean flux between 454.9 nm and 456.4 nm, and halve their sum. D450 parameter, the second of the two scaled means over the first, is 1.21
